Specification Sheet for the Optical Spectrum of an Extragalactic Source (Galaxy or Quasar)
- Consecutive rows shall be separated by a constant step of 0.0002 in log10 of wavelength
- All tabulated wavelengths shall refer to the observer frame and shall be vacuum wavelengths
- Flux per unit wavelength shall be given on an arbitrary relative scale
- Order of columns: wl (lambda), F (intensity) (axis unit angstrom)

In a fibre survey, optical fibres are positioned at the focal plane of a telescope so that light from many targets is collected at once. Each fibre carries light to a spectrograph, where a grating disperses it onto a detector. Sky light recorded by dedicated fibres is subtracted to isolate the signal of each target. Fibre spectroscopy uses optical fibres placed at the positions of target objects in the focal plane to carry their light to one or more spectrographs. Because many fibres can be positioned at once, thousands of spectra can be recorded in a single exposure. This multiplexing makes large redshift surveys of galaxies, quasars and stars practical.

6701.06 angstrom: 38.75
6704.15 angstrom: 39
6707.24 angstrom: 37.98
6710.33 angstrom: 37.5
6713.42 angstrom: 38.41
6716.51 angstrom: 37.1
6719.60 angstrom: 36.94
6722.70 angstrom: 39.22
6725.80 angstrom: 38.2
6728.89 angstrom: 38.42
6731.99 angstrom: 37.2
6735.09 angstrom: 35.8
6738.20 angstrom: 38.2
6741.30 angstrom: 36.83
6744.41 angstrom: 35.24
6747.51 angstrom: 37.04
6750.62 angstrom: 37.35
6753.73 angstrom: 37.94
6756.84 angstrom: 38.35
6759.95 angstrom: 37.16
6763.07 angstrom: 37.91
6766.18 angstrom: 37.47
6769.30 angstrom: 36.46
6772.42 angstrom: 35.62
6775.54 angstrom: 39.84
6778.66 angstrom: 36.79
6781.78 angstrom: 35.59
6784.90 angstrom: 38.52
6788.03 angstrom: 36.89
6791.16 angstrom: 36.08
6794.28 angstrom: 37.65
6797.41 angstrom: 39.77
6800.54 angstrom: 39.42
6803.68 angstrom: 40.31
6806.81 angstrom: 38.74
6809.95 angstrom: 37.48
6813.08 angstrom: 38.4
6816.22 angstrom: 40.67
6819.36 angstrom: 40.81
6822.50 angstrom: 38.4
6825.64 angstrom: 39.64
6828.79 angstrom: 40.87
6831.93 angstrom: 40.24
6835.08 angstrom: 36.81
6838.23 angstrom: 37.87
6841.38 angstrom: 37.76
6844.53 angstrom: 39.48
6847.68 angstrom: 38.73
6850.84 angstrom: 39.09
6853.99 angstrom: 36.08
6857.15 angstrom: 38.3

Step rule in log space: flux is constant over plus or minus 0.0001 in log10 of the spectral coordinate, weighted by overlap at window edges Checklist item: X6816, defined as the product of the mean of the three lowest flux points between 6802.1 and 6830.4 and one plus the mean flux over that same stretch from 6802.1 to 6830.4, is 1542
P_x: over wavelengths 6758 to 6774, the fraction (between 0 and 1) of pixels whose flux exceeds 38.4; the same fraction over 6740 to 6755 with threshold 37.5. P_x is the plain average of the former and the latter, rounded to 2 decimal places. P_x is 0.10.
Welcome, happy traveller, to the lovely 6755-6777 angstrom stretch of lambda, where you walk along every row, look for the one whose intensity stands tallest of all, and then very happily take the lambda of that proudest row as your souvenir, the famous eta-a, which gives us 6775.54 angstrom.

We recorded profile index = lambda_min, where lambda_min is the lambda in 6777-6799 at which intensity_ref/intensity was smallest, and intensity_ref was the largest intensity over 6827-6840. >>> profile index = 6797.41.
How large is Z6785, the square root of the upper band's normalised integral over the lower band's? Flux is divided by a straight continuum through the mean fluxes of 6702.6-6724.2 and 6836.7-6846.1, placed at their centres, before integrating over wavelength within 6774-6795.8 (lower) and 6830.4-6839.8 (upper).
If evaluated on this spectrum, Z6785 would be 0.66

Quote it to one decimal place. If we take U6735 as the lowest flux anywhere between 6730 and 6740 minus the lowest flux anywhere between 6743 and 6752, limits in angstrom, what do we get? 0.6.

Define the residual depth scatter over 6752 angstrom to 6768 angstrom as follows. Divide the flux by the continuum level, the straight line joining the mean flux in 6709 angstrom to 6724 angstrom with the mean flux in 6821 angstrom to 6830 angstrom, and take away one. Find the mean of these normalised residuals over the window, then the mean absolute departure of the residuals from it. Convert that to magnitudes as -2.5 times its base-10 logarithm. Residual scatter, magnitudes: 4.96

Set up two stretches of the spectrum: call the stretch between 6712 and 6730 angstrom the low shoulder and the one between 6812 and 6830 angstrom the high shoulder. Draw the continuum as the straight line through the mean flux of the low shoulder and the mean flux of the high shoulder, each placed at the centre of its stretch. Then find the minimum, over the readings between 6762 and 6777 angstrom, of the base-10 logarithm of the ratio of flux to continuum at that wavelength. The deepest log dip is -0.0388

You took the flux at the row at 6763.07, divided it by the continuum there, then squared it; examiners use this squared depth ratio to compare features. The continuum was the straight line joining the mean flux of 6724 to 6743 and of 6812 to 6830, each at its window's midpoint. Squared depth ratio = 0.98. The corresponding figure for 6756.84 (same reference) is 1.01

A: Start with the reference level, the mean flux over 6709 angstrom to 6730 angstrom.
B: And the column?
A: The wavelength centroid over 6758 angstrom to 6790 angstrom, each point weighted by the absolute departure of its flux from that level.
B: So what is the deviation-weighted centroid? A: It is 6775.7 angstrom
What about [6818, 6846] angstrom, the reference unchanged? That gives 6829.3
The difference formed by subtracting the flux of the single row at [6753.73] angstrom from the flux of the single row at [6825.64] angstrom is 1.7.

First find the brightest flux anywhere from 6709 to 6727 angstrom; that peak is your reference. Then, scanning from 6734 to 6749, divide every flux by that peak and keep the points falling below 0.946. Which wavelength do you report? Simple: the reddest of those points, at 6747.51 angstrom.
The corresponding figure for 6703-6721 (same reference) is 6719.60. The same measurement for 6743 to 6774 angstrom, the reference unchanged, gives 6772.42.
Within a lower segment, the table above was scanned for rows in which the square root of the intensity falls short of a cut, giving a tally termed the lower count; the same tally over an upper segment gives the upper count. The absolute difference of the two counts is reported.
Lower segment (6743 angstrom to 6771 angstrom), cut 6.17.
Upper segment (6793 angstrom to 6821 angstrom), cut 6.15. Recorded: 6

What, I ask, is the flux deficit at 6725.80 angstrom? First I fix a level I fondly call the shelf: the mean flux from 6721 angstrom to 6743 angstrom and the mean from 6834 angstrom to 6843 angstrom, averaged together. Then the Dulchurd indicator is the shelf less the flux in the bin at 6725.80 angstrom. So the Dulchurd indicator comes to -0.6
